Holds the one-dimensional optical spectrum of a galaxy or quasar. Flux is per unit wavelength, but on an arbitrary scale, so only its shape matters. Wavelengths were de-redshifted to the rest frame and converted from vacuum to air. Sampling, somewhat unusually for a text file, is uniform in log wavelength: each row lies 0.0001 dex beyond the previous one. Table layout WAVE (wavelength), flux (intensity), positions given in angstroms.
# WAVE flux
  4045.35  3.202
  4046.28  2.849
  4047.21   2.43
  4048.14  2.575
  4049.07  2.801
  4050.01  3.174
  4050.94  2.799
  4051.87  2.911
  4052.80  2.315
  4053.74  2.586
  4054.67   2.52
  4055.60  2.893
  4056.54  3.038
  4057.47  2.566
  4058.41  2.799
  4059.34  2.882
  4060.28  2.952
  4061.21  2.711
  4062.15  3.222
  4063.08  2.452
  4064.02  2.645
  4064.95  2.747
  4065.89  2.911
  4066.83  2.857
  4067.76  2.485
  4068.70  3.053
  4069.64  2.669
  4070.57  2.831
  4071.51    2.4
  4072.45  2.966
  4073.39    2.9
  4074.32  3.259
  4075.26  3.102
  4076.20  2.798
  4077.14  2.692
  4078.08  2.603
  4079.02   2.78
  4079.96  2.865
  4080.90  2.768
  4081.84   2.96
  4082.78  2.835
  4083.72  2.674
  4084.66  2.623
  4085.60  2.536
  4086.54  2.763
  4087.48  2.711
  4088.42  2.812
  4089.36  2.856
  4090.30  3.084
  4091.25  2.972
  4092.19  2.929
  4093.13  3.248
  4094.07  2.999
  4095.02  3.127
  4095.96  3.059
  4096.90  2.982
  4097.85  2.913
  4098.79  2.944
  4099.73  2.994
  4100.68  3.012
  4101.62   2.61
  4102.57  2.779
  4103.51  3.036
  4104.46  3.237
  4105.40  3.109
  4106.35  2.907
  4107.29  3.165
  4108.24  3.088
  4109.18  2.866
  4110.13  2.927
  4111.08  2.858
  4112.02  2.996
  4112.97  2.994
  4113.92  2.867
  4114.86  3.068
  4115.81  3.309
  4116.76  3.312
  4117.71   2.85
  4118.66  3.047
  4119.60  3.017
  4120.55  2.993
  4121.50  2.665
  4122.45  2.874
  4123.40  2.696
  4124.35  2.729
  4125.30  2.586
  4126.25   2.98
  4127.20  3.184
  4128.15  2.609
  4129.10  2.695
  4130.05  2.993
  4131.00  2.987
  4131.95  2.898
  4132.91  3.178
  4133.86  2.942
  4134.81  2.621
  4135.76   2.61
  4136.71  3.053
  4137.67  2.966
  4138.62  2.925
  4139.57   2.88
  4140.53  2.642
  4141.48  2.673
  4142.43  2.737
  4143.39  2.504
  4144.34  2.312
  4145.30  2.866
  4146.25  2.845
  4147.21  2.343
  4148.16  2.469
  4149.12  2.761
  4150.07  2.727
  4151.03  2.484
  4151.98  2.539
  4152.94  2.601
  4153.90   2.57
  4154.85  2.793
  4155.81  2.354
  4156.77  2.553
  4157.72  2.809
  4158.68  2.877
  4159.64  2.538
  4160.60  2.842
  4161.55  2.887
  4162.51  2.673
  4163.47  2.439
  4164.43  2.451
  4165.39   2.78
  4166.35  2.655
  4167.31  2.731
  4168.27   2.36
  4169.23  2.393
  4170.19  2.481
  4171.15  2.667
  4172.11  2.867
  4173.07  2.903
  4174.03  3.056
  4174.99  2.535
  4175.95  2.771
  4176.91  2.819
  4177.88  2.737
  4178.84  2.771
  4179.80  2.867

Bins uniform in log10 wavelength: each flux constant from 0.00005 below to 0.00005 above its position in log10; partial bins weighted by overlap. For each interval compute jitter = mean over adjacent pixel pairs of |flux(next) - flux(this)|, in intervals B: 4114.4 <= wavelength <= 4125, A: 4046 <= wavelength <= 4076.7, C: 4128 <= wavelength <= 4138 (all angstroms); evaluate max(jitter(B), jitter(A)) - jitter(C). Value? 0.11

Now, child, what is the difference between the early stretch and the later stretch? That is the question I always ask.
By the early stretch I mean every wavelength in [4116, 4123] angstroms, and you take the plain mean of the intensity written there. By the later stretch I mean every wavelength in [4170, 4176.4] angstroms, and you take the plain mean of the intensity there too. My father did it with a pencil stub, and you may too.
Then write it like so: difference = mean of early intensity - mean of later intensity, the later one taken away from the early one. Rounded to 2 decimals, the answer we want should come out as 0.21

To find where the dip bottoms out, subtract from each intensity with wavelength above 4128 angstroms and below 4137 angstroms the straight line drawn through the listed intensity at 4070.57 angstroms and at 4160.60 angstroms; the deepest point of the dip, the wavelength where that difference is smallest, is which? 4128.15 angstroms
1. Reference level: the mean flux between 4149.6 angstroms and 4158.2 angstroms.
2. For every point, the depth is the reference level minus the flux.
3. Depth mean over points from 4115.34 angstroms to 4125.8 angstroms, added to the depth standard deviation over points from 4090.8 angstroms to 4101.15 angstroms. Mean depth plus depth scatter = -0.22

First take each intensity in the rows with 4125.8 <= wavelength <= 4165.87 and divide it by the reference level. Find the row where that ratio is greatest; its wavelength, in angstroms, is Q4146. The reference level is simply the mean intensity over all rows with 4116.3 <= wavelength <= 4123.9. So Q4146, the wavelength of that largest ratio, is 4127.20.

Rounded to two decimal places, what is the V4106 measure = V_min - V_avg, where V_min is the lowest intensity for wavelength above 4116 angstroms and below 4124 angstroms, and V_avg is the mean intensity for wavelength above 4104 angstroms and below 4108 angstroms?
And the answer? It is -0.44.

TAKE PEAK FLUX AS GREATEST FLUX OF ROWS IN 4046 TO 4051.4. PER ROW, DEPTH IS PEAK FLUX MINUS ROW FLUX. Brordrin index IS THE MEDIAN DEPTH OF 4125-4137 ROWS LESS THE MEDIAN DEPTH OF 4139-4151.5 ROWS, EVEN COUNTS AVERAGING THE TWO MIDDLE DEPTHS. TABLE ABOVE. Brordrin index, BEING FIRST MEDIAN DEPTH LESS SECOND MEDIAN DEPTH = -0.27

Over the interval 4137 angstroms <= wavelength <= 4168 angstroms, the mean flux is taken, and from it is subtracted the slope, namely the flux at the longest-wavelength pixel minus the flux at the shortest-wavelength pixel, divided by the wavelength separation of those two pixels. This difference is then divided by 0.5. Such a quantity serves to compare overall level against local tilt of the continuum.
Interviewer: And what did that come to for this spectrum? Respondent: 5.3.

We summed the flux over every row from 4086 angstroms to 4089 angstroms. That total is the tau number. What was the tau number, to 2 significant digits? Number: 8.3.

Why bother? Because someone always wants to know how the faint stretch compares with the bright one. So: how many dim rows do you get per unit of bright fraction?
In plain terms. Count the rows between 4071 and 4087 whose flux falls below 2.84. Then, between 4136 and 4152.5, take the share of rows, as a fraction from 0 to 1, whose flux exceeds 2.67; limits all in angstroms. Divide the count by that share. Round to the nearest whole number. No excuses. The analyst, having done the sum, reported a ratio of 19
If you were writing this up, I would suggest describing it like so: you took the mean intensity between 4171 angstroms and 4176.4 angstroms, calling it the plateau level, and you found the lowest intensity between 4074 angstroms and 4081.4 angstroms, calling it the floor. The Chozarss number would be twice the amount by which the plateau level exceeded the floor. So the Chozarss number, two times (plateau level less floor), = 0.4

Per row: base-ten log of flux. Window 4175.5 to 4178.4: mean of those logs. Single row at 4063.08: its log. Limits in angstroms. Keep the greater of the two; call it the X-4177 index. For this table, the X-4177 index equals 0.443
